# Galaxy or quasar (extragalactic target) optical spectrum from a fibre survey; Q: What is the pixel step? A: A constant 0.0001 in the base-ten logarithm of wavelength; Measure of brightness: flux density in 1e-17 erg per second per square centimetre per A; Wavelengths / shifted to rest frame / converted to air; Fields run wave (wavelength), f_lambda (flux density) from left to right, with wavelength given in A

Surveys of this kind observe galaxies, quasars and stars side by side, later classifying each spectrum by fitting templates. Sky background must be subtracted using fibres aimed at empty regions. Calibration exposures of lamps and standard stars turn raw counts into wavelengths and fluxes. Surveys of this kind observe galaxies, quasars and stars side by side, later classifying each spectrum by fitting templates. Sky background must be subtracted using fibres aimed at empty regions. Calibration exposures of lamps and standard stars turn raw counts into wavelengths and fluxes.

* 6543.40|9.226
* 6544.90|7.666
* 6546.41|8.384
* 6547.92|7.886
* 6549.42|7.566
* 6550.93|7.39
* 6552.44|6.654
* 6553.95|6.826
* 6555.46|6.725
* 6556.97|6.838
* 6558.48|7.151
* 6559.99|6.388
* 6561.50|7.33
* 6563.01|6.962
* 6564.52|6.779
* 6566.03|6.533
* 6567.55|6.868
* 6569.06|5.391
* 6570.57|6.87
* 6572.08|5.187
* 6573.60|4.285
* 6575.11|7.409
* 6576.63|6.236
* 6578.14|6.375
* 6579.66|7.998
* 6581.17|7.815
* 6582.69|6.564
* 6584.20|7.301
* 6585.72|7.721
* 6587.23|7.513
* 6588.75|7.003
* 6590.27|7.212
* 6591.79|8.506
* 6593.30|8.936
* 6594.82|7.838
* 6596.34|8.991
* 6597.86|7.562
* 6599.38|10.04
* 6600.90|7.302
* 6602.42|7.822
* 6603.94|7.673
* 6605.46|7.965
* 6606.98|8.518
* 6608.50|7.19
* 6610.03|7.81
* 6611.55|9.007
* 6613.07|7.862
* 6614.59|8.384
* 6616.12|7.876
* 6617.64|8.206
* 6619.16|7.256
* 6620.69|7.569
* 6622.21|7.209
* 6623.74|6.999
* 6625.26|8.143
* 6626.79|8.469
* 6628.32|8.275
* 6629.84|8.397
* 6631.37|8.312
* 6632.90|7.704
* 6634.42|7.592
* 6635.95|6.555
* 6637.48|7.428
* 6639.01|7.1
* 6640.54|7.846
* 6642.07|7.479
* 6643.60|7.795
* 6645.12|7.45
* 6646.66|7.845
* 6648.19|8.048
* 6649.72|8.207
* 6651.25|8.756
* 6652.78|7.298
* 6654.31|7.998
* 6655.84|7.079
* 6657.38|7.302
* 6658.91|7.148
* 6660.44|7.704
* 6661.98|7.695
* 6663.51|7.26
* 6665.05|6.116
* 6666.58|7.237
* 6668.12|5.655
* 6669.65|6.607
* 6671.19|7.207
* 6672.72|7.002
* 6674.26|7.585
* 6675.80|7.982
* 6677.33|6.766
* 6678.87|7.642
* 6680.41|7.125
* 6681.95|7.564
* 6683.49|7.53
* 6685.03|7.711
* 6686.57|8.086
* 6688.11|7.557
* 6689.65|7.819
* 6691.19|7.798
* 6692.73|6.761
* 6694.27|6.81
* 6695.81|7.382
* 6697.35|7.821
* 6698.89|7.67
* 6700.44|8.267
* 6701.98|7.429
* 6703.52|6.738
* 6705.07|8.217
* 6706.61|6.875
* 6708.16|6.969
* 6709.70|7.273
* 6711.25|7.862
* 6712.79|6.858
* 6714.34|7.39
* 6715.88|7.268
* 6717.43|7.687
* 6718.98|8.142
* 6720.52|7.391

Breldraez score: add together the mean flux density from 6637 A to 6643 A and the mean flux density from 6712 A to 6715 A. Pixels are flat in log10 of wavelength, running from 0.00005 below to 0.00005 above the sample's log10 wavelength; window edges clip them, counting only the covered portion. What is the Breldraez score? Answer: 14.59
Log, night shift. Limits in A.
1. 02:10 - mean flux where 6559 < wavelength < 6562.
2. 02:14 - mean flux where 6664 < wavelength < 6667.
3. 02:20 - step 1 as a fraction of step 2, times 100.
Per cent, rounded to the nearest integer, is 103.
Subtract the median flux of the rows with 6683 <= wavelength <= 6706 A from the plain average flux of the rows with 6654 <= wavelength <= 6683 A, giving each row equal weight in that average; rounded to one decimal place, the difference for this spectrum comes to -0.5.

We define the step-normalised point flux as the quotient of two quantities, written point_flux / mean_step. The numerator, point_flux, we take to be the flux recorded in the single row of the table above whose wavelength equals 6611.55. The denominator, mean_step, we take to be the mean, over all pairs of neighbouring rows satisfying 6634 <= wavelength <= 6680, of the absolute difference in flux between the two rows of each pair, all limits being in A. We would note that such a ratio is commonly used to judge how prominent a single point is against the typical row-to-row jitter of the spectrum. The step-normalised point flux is 14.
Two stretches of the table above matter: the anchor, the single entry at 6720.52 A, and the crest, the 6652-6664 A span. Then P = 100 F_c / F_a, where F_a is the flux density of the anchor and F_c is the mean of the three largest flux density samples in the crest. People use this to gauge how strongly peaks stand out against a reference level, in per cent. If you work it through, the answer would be 106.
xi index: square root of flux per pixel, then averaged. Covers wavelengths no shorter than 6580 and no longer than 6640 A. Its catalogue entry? 2.80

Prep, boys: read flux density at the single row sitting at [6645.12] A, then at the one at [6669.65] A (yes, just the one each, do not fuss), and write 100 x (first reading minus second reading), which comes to 84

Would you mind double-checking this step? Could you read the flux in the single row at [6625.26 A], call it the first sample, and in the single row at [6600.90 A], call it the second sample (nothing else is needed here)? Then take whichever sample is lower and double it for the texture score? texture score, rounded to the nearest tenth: 14.6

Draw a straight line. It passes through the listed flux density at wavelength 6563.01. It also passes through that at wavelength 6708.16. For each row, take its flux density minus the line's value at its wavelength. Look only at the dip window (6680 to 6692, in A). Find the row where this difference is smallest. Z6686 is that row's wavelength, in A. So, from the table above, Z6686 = 6680.41 A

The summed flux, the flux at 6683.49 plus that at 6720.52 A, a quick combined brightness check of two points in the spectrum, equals 14.9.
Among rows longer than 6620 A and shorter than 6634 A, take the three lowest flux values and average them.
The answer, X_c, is 7.26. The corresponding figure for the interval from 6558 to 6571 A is 6.10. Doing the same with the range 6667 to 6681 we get 6.34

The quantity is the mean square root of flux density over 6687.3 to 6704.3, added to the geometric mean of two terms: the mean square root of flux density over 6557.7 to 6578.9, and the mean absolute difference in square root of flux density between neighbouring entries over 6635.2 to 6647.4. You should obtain 3.20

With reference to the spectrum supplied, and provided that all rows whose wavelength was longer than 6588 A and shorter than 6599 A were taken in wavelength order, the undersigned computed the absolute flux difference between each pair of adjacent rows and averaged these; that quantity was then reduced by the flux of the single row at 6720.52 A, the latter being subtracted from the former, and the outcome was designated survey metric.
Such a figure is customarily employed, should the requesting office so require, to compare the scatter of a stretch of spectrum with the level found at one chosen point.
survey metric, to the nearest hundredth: -6.46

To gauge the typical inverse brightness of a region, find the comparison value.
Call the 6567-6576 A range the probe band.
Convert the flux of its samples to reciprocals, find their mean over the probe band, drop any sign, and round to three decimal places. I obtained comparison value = 0.173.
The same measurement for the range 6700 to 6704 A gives 0.135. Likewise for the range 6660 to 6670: 0.147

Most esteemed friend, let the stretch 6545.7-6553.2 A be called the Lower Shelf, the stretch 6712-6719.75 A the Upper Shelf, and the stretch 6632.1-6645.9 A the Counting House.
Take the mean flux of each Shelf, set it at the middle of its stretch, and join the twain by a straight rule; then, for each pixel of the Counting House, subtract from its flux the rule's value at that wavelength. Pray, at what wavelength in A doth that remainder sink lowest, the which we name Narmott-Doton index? 6635.95 A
